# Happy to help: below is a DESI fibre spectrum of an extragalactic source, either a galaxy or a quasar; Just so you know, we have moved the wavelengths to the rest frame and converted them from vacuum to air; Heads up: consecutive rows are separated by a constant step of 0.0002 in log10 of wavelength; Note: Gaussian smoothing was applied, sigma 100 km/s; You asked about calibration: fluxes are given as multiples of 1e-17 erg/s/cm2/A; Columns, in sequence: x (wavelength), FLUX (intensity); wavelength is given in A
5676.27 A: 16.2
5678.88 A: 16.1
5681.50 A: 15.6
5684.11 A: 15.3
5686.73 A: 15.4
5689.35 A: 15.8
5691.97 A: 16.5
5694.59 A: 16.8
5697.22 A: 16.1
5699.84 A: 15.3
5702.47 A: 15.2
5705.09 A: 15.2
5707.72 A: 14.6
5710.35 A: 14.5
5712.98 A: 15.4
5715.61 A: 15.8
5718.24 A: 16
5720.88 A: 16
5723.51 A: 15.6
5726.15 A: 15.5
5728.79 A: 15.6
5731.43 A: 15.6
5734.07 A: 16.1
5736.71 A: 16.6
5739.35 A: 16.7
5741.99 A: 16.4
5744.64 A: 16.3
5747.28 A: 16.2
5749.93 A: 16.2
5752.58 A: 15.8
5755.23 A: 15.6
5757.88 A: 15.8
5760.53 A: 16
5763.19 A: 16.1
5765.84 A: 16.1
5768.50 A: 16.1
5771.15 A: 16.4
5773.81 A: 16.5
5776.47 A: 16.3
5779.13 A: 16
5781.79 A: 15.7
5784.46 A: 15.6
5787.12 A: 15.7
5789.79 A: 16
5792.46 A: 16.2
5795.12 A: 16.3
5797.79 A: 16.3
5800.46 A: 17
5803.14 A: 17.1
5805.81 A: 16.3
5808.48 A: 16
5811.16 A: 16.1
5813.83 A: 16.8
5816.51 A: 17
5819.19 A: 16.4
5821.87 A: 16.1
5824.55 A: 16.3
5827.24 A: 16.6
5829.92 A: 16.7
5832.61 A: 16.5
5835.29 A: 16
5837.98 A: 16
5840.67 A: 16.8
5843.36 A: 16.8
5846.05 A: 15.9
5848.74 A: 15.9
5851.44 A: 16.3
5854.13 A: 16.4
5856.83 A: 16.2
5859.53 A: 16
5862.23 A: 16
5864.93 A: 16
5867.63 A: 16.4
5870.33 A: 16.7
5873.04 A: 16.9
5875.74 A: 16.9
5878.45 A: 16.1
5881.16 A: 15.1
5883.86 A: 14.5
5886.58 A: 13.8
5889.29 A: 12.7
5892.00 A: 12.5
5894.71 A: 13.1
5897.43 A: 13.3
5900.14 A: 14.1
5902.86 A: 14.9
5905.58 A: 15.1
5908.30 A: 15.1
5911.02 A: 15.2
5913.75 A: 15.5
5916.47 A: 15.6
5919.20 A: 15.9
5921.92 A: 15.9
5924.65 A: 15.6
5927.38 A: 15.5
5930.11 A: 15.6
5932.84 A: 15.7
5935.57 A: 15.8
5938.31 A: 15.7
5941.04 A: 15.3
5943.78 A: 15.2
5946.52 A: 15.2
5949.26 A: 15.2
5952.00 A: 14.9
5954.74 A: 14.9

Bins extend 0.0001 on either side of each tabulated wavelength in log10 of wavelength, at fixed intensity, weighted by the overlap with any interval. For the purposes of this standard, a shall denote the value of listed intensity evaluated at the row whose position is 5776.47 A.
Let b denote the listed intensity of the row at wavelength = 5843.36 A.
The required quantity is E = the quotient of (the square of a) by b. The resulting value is 15.8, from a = 16.3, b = 16.8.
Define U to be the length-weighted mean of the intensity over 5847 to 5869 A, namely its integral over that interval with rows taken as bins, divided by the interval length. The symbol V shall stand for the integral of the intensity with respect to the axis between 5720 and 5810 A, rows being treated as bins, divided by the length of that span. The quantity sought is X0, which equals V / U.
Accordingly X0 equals 1.00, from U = 16.1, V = 16.1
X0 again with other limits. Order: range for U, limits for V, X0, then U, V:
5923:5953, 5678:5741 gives 1.02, 15.4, 15.7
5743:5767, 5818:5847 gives 1.02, 16.0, 16.4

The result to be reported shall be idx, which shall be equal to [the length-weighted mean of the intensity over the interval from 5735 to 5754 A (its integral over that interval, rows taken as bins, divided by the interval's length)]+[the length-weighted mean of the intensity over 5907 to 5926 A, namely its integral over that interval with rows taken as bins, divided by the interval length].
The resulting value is 31.85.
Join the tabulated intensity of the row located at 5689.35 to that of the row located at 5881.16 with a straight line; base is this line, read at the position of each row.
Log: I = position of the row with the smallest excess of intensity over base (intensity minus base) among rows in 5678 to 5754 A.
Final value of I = 5710.35 A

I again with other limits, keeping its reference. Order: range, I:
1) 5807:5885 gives 5883.86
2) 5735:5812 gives 5755.23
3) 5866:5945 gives 5892.00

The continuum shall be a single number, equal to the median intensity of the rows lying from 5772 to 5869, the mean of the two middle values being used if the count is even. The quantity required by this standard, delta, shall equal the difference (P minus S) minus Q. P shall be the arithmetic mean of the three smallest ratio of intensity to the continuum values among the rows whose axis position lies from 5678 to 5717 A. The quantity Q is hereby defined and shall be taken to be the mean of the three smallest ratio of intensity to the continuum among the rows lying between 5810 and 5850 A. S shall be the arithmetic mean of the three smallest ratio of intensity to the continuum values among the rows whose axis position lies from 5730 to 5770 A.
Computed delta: -1.03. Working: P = 0.906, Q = 0.98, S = 0.96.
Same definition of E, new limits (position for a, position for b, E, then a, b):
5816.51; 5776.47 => 17.7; 17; 16.3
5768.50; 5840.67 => 15.4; 16.1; 16.8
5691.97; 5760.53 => 17.0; 16.5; 16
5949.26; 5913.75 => 14.9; 15.2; 15.5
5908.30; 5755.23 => 14.6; 15.1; 15.6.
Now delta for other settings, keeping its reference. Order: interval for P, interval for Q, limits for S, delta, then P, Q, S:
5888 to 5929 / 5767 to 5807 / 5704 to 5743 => -1.08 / 0.783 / 0.96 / 0.91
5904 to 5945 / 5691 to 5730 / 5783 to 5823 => -0.94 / 0.928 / 0.91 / 0.97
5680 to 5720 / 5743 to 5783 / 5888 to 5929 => -0.84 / 0.906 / 0.96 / 0.78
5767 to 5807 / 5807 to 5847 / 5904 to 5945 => -0.95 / 0.961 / 0.98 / 0.93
